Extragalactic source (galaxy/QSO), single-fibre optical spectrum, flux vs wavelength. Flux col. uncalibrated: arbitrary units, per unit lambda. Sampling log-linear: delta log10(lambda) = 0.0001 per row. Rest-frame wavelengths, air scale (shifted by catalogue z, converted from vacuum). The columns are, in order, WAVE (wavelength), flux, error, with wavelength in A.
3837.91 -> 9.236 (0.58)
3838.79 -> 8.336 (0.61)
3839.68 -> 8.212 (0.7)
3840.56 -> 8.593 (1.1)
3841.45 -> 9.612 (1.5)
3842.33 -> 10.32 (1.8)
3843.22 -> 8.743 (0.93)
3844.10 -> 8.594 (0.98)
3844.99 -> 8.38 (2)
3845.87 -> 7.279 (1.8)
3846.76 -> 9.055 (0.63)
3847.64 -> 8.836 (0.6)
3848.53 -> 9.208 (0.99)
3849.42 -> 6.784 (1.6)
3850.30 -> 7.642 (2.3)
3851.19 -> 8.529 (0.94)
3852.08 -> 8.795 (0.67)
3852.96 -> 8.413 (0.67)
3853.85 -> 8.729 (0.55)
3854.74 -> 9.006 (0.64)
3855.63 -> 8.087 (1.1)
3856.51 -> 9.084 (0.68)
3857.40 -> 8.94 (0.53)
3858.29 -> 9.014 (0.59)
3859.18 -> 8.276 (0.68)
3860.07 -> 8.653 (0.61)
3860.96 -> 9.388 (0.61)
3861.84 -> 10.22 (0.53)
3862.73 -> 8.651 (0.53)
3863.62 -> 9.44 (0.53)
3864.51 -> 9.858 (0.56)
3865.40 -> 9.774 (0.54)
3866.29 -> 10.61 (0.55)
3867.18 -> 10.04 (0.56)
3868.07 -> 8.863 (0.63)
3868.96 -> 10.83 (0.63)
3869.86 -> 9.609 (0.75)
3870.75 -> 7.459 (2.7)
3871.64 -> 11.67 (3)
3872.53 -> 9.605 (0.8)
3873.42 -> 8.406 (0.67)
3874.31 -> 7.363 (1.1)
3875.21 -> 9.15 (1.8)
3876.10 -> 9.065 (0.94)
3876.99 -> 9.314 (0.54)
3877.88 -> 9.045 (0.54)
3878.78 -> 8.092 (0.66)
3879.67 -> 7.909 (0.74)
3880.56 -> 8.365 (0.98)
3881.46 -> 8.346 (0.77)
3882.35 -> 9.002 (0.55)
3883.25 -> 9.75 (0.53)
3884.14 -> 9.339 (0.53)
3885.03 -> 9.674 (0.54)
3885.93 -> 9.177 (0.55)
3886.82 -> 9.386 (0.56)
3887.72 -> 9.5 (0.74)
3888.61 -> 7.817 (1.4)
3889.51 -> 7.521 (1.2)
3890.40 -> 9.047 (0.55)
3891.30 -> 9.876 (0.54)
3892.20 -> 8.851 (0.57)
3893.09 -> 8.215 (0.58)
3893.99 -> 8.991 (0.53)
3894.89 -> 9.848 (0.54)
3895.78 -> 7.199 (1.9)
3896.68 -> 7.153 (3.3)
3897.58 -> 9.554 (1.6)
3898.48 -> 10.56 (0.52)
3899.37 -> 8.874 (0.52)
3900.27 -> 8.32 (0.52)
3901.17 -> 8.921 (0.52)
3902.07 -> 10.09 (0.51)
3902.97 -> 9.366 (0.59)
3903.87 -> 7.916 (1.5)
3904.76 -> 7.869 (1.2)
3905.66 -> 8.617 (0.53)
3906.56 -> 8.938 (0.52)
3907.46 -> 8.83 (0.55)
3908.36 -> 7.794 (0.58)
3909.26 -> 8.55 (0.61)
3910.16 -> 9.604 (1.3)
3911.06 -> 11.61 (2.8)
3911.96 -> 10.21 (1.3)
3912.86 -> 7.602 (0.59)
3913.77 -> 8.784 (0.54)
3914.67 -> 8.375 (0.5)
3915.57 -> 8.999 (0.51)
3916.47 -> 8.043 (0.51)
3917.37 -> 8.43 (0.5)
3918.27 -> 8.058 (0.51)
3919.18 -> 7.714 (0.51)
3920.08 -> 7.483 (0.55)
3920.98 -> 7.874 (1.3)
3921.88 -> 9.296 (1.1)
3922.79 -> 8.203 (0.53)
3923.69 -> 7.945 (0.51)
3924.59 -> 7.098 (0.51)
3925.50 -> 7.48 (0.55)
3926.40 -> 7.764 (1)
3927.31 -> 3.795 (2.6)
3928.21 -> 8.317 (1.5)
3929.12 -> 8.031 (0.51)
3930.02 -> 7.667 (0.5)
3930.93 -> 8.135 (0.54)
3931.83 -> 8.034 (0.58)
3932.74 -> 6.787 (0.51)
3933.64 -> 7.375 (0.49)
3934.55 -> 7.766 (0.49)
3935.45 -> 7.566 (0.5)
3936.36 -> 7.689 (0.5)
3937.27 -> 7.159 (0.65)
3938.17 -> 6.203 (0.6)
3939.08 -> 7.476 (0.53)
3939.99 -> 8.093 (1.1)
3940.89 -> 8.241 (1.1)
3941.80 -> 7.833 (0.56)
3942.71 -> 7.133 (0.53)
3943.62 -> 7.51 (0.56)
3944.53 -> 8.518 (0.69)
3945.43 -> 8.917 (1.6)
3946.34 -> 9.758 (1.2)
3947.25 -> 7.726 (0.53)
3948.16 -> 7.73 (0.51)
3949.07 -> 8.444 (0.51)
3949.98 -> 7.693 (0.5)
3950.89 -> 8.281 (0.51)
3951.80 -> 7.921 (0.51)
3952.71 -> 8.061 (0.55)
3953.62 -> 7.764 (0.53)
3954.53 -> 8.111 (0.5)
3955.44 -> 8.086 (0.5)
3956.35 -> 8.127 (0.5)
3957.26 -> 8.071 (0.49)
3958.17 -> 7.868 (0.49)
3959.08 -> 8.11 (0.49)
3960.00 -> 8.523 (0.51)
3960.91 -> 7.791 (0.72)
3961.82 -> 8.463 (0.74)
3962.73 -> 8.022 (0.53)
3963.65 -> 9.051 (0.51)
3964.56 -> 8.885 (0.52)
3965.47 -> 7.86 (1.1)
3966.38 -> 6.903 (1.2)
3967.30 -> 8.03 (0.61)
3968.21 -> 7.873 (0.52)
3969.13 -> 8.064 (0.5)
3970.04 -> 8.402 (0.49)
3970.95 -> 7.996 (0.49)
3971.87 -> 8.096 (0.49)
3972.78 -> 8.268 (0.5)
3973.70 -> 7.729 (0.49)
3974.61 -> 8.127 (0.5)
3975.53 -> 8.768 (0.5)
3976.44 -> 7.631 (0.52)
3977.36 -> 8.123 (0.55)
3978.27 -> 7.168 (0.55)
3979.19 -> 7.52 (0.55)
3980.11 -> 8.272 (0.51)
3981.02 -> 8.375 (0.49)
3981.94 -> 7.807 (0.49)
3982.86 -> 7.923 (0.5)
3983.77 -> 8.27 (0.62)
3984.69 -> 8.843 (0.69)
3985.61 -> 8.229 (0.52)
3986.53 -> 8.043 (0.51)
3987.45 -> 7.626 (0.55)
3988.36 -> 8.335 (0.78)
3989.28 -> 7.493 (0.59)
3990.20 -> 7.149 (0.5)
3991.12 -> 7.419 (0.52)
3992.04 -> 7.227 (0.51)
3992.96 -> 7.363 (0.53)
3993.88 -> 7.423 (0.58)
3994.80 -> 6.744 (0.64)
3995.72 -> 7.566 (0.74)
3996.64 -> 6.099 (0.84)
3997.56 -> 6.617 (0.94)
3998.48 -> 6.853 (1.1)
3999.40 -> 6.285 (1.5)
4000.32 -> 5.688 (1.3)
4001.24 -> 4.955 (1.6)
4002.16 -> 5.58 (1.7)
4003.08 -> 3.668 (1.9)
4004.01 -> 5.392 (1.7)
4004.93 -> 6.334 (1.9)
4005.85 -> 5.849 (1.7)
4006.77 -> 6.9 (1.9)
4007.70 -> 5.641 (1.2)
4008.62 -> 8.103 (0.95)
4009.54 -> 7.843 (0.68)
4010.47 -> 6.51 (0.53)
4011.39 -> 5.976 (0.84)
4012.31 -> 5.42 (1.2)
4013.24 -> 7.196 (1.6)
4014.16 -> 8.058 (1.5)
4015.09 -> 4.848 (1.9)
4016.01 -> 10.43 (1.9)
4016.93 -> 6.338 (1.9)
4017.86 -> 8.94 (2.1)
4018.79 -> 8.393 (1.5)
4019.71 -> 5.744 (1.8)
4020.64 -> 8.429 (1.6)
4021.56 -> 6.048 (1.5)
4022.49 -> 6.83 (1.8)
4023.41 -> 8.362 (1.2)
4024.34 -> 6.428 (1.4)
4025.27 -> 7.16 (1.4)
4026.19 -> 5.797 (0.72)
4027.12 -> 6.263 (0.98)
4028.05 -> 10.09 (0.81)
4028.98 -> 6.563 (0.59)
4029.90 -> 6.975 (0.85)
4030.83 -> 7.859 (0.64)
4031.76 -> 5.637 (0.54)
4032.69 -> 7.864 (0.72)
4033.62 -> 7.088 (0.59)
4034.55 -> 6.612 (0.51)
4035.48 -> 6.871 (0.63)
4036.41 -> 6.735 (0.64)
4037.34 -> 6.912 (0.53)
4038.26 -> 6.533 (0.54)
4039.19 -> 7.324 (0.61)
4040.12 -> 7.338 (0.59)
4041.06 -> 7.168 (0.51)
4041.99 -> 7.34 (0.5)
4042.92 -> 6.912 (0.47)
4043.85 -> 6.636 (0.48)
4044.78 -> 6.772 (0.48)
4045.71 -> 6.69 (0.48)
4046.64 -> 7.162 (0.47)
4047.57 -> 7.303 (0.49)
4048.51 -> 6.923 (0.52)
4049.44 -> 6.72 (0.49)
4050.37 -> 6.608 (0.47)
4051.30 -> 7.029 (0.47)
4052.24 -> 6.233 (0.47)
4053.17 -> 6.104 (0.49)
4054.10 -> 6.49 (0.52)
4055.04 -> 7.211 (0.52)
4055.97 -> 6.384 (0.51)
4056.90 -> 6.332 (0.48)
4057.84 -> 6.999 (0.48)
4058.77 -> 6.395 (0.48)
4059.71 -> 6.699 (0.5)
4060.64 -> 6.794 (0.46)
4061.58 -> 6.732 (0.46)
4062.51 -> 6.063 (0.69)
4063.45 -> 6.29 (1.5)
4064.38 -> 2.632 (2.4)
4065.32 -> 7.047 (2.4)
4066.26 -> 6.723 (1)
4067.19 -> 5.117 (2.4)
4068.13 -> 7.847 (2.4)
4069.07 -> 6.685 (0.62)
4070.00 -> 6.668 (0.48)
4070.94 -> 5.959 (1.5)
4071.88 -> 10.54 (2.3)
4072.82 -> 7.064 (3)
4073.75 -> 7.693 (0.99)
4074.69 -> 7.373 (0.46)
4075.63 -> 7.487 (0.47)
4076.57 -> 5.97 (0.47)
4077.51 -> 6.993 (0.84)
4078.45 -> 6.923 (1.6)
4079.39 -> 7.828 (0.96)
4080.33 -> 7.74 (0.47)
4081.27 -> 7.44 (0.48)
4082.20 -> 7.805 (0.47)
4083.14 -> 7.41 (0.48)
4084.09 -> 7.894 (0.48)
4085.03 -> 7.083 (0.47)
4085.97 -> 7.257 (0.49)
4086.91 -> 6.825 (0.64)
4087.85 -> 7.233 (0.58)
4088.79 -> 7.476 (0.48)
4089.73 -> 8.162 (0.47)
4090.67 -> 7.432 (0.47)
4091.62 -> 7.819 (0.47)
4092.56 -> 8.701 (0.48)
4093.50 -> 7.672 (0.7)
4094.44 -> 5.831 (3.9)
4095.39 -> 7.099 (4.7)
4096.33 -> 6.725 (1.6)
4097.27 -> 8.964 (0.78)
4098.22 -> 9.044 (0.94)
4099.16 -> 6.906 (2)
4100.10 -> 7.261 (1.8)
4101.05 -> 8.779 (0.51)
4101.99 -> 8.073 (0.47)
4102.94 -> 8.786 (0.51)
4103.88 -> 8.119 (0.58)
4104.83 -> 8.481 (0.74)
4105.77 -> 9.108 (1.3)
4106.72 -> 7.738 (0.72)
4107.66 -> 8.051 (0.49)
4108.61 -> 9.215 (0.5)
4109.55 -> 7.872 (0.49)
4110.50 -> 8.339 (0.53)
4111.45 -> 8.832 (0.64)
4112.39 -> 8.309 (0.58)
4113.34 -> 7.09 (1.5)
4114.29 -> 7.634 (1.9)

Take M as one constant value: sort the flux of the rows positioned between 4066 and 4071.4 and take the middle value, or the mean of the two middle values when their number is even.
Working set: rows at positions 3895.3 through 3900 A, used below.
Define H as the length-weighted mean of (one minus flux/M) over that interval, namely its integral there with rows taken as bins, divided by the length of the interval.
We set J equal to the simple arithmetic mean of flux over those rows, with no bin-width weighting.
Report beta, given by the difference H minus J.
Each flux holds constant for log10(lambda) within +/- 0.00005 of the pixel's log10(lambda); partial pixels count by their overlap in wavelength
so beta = -9.0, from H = -0.30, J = 8.7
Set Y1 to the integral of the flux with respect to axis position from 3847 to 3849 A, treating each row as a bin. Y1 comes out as 18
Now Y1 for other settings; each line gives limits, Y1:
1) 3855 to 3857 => 17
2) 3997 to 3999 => 13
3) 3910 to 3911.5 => 16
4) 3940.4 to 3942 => 13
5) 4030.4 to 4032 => 11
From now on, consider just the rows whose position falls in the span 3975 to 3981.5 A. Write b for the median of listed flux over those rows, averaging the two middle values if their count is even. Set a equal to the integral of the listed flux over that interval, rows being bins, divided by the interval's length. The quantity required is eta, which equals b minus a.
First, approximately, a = 7.98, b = 8.1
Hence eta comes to 0.14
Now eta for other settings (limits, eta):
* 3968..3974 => -0.01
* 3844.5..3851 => 0.20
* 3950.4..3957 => 0.03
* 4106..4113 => -0.03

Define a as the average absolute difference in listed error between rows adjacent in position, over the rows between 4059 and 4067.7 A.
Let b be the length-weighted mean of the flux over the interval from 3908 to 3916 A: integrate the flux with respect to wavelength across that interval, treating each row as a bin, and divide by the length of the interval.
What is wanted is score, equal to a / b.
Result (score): 0.066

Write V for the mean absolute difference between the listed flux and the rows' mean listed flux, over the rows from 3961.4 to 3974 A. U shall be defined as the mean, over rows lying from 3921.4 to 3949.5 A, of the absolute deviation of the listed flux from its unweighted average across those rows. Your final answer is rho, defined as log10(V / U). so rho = -0.24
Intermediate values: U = 0.62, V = 0.35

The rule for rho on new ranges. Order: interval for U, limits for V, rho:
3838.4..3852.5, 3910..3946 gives 0.09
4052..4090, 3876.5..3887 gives -0.13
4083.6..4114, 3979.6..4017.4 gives 0.19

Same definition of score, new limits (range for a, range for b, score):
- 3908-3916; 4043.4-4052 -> 0.083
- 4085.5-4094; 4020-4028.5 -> 0.010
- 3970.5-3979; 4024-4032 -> 0.001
